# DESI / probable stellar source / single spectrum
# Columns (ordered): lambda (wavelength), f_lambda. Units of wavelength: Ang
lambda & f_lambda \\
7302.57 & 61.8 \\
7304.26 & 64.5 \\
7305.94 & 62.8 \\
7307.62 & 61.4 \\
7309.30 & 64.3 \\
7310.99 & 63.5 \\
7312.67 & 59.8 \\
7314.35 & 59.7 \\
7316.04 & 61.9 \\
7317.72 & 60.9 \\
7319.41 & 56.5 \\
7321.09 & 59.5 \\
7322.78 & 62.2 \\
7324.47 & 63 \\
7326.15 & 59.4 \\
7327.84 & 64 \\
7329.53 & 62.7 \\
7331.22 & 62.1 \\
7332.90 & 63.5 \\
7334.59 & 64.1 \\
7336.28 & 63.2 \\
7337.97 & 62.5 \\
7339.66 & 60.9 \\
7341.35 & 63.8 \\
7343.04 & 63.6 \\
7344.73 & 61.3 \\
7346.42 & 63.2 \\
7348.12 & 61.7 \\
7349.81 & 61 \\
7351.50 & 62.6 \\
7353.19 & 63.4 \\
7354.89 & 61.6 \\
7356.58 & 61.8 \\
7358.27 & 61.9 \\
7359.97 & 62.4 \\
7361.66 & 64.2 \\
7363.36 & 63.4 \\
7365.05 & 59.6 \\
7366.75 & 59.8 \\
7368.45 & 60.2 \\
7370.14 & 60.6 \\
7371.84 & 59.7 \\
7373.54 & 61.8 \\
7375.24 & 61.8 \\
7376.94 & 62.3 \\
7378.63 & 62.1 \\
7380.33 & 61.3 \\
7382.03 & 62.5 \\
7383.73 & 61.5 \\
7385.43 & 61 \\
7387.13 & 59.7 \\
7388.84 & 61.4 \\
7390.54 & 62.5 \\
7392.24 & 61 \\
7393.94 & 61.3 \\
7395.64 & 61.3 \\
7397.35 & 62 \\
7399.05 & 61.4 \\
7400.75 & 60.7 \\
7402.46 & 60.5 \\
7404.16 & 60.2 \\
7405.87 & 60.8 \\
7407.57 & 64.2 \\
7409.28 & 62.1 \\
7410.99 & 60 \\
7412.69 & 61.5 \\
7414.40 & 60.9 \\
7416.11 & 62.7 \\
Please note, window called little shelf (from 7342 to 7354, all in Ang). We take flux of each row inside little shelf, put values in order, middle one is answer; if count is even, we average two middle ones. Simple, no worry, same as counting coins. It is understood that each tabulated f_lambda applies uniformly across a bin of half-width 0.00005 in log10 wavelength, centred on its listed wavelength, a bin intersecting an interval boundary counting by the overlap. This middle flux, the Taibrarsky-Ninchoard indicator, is 62.6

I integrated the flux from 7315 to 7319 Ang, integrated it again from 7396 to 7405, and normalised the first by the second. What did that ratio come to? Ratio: 0.4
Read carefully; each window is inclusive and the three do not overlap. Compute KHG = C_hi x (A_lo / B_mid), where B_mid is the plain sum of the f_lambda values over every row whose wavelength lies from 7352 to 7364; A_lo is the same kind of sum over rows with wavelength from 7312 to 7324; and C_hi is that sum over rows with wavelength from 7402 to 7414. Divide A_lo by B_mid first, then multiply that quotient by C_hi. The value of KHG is 411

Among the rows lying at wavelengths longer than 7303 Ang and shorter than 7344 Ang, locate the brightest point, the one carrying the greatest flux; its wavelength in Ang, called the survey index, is 7304.26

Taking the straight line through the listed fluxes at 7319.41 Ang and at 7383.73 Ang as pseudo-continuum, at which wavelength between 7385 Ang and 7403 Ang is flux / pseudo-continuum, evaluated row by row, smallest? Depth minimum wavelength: 7402.46 Ang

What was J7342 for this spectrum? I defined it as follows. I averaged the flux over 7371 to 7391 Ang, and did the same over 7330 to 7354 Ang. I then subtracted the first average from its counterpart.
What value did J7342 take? 1.2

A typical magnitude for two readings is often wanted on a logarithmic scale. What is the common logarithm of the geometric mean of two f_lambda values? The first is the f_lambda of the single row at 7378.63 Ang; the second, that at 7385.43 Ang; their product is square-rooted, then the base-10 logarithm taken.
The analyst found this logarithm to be 1.789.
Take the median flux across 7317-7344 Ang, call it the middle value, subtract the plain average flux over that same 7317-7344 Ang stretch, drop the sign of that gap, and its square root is 0.78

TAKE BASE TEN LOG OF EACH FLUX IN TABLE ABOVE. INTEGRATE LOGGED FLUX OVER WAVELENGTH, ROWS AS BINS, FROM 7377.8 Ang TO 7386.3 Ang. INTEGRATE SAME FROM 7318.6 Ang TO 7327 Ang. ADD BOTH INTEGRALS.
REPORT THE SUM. 30.2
